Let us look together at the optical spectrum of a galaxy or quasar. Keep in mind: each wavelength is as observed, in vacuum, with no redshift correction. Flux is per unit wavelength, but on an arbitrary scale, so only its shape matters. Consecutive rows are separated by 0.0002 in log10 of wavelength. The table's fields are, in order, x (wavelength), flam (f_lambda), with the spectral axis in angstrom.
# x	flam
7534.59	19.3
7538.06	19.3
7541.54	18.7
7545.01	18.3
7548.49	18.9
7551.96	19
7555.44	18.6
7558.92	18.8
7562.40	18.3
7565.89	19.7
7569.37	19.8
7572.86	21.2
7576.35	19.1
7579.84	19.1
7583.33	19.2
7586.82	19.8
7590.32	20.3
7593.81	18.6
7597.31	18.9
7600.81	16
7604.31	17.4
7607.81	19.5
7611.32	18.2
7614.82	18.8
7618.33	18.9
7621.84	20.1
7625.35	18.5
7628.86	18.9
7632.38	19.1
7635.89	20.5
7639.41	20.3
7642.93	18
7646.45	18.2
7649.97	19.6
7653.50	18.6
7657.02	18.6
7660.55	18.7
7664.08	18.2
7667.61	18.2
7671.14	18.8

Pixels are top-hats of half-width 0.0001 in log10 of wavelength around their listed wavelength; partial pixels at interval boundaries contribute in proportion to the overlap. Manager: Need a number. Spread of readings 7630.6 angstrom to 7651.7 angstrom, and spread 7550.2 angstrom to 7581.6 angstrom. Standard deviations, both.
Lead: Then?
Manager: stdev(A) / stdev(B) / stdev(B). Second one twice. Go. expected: 1.4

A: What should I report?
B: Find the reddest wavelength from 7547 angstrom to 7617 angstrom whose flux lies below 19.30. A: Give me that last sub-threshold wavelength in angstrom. 7614.82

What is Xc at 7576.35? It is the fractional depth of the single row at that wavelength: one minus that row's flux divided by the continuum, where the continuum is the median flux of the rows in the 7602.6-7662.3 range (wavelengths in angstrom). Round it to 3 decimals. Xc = -0.016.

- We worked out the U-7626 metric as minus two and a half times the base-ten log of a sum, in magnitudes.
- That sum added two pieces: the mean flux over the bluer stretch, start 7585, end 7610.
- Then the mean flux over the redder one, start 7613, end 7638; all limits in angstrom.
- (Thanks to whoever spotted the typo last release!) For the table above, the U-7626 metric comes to -3.95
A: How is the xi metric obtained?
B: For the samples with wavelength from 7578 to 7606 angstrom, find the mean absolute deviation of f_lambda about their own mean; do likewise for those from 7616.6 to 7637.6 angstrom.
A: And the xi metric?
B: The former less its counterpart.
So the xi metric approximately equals 0.35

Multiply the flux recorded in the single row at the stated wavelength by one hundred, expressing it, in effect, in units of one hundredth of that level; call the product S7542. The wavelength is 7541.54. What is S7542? 1870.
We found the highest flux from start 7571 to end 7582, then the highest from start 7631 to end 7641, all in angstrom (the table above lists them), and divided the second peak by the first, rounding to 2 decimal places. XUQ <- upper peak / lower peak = 0.97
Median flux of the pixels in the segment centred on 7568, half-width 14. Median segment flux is 19.1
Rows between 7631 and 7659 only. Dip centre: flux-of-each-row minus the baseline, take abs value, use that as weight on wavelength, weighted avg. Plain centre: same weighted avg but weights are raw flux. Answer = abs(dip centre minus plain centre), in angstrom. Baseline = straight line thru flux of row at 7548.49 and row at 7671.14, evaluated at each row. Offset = 2.7 angstrom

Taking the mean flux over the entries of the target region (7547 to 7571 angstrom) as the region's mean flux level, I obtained 19.0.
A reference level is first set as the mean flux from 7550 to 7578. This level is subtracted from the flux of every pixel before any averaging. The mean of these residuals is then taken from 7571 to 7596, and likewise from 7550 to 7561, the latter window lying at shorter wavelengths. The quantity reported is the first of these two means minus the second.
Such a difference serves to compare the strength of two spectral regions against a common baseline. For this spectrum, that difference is 0.8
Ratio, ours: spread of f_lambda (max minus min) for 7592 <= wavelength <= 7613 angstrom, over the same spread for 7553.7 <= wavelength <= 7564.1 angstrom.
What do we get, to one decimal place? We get 7.0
